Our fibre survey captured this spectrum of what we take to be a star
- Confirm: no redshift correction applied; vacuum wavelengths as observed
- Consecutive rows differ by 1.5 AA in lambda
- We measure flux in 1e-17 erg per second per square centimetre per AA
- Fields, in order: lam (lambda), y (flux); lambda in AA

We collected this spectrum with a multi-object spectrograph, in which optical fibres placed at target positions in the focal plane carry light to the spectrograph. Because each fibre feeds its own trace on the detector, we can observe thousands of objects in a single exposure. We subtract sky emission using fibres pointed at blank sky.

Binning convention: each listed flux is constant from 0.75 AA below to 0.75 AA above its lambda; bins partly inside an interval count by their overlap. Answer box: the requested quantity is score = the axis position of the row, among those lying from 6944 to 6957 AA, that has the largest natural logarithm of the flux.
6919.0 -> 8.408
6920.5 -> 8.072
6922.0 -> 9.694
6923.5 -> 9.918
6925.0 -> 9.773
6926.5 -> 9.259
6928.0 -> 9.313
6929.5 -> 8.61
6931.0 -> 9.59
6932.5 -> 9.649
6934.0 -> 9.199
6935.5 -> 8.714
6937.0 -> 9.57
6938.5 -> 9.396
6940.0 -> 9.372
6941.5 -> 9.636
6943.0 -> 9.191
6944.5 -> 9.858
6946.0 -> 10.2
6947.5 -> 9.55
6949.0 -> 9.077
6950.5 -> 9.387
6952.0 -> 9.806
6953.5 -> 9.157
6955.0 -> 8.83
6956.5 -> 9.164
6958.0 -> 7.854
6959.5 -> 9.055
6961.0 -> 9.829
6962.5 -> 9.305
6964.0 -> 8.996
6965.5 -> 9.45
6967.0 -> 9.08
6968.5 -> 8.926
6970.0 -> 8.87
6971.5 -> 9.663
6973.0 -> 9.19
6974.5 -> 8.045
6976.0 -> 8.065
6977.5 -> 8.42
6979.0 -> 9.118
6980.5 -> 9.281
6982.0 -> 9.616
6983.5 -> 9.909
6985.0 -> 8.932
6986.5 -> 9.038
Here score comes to 6946.0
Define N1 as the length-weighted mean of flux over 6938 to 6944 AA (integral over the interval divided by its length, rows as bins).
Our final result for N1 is 9.42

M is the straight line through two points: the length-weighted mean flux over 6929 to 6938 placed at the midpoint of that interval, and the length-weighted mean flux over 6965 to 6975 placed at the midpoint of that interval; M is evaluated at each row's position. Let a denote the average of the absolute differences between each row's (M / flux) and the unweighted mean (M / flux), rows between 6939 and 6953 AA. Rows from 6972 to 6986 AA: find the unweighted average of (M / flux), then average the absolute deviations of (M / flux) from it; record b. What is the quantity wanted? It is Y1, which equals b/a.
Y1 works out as 2.2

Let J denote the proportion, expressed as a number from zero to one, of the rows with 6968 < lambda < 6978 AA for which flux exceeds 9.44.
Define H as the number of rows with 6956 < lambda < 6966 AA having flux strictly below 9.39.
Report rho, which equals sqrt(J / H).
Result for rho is 0.169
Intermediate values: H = 5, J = 0.1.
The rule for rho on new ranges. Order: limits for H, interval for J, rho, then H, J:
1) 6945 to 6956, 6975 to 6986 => 0.267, 4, 0.3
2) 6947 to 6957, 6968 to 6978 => 0.169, 5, 0.1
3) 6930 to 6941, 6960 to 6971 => 0.309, 3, 0.3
